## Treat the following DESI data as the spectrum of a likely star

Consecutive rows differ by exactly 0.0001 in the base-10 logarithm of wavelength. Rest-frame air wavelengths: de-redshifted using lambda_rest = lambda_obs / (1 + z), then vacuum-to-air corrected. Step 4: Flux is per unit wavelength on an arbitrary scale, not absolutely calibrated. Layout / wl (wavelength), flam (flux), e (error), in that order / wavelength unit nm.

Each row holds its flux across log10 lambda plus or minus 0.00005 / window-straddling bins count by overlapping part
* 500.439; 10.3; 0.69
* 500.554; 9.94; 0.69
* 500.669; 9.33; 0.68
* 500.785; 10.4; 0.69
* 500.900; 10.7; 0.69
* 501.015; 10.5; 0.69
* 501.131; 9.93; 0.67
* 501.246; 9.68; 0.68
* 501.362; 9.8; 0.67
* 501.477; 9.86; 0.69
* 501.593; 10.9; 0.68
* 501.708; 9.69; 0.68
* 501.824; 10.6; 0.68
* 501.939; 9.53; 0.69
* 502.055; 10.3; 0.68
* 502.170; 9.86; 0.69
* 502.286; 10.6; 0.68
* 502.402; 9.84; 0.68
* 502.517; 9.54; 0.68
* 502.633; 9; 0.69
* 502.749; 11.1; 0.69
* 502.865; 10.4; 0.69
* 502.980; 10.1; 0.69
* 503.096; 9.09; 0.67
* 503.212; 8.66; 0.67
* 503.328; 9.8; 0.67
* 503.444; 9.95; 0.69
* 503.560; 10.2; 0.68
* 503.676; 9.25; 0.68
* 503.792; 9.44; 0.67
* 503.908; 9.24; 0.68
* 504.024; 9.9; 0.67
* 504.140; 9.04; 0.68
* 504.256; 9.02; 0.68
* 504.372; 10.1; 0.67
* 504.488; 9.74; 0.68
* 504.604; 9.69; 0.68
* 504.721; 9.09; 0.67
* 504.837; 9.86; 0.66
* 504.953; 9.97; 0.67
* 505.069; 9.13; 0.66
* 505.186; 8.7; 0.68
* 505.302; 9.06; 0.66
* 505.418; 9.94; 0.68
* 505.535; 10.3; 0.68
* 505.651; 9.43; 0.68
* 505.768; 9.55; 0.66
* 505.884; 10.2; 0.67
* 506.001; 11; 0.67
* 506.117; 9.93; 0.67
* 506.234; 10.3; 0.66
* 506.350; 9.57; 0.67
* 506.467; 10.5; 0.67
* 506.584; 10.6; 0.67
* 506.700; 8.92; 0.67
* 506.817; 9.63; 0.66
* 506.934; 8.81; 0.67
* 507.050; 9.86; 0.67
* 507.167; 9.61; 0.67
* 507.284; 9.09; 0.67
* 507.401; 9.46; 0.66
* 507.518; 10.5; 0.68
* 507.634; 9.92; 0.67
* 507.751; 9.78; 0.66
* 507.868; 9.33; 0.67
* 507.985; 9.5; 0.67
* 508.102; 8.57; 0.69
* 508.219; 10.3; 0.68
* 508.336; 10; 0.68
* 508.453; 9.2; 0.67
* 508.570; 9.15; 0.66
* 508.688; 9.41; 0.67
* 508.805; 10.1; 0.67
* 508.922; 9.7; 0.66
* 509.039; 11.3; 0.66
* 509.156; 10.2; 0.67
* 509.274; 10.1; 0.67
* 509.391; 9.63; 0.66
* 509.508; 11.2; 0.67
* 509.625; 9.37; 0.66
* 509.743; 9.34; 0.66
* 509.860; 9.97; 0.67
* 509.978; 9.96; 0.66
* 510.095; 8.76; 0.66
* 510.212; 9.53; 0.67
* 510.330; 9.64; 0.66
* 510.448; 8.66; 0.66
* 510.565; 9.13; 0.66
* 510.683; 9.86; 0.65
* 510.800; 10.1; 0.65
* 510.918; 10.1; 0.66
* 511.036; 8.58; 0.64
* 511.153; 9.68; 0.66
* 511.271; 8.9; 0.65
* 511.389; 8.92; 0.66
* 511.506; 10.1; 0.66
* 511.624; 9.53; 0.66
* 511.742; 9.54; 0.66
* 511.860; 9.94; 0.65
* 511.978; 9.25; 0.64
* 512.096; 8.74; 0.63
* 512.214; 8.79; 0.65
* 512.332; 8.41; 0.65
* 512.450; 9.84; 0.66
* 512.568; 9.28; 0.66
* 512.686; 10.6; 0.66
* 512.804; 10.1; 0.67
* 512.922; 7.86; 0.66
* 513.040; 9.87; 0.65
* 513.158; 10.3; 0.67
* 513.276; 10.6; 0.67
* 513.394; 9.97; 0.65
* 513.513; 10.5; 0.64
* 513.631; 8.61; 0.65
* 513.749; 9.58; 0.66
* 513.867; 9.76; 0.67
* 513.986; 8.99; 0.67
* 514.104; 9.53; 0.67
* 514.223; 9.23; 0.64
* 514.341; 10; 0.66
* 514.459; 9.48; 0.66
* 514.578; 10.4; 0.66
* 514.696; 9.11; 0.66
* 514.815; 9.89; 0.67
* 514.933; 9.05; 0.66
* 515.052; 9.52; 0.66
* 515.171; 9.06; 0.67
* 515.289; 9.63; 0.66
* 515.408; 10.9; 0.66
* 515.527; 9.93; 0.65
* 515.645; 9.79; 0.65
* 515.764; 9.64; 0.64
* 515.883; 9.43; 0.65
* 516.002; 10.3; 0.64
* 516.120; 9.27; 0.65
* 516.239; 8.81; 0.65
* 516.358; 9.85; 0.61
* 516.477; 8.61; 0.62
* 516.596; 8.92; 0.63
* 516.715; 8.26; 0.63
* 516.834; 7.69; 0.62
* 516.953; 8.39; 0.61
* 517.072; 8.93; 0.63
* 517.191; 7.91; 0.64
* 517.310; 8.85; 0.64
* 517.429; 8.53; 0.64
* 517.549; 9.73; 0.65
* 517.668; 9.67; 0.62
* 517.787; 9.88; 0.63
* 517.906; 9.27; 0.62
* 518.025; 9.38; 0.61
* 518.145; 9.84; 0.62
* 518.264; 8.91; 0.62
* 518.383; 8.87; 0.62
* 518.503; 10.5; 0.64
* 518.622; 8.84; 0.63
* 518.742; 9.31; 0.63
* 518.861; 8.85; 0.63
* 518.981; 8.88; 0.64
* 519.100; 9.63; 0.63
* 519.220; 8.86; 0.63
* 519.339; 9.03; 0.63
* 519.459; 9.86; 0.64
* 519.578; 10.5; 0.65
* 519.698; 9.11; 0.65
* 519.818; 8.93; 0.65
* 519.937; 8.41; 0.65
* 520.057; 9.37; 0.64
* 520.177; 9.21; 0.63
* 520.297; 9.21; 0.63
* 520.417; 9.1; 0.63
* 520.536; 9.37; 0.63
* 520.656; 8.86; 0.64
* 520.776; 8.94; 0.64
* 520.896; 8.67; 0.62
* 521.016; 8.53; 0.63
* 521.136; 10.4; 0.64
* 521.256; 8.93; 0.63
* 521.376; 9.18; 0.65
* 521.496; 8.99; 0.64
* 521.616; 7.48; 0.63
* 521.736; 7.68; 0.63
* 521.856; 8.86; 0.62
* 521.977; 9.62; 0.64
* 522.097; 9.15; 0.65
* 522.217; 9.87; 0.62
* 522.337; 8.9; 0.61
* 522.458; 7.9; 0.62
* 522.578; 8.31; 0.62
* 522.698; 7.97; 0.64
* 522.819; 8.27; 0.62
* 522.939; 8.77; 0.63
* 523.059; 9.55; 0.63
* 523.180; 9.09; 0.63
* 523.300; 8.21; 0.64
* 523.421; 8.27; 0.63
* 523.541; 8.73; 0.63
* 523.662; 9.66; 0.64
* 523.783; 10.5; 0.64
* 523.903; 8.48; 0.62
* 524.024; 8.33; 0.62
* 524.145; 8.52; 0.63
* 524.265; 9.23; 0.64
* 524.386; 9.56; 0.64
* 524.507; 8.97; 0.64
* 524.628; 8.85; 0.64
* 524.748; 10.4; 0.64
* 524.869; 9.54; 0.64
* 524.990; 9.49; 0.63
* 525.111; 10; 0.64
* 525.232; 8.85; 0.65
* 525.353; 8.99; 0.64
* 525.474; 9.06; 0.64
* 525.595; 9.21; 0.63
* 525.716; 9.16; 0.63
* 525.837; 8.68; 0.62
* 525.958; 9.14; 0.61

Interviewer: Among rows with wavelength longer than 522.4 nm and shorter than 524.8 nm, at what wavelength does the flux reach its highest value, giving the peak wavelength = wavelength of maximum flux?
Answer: 523.783 nm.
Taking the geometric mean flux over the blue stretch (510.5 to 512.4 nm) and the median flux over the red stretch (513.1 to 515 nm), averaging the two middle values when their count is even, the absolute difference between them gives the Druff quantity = 0.34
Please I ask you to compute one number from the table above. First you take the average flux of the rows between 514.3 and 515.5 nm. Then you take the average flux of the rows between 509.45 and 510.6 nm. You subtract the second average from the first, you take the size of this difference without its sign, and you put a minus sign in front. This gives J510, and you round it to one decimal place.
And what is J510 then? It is -0.1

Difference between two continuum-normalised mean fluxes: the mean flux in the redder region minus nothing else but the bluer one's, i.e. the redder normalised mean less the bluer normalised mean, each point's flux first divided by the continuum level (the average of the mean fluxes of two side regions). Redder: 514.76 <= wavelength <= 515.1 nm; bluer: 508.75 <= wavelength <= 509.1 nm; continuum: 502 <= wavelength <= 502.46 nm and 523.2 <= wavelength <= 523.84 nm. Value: -0.09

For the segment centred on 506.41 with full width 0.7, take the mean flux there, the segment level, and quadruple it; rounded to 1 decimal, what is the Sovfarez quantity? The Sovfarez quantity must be 39.9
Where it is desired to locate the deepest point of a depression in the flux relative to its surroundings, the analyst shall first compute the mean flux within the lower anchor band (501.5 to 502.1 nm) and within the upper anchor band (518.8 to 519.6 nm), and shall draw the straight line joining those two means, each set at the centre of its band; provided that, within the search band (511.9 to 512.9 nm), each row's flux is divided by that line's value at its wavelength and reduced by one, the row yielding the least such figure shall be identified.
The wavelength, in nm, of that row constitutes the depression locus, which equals 512.332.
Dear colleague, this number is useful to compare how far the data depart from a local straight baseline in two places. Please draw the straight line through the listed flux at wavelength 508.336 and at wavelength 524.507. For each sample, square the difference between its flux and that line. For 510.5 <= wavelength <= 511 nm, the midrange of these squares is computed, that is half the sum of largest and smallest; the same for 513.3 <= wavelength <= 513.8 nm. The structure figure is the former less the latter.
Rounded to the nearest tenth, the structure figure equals -0.3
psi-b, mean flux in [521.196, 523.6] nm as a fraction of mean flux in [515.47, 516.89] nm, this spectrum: 0.943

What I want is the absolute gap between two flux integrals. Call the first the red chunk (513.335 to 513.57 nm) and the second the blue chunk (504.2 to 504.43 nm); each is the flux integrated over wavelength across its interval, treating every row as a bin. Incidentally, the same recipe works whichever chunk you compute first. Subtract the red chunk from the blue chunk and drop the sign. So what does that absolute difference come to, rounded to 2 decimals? 0.20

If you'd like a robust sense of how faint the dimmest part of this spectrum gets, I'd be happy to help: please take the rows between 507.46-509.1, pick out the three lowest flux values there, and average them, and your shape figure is 9.0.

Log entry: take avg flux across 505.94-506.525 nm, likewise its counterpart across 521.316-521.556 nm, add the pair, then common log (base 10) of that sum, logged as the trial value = 1.29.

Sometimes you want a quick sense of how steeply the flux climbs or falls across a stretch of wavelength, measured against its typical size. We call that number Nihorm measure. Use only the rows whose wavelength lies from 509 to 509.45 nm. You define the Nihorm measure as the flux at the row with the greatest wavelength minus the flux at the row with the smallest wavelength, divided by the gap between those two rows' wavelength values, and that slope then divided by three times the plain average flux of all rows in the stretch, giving -0.15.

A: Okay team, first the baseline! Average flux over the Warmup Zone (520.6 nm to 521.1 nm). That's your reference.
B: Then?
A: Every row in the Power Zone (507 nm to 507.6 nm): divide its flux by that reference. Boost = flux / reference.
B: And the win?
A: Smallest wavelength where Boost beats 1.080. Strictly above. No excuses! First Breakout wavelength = 507.050 nm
